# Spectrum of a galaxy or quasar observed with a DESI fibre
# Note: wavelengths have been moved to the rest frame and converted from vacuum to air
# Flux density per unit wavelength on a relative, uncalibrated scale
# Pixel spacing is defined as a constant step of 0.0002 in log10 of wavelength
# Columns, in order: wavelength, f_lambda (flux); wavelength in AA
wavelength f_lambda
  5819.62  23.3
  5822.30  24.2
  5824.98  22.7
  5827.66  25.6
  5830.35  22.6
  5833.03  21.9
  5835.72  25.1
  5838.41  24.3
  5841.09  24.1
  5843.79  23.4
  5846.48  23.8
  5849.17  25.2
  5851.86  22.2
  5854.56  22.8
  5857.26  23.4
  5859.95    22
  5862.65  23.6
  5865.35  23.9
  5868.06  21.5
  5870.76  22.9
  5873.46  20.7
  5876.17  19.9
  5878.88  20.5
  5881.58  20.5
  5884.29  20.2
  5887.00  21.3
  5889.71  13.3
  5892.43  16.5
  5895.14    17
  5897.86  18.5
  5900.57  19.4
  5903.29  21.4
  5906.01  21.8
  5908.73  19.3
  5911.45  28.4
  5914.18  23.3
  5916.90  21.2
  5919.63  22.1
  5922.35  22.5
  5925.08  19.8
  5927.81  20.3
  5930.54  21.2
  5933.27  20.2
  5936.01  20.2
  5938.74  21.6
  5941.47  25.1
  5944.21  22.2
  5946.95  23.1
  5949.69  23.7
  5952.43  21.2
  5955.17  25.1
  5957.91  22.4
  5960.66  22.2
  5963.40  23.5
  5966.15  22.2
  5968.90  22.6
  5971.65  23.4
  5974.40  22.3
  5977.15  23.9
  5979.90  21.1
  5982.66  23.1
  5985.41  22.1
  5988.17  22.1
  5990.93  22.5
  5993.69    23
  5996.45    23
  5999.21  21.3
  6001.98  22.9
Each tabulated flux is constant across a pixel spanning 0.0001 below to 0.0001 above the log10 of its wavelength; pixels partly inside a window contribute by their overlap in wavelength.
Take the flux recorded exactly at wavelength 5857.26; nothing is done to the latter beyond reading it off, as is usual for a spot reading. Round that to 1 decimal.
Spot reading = 23.4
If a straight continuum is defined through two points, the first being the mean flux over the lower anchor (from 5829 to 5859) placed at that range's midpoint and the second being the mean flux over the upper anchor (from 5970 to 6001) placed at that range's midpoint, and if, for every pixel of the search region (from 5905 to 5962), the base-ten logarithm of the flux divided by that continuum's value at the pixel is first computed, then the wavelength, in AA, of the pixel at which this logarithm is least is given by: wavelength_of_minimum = 5908.73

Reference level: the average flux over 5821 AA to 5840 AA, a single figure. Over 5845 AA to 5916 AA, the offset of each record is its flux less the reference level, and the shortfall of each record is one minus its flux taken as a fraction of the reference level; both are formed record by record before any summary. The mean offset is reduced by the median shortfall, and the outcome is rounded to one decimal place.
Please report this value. -2.6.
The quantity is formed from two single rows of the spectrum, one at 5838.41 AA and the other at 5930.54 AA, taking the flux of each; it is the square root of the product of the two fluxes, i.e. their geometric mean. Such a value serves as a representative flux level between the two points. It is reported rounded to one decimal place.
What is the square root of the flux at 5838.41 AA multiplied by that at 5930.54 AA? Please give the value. 22.7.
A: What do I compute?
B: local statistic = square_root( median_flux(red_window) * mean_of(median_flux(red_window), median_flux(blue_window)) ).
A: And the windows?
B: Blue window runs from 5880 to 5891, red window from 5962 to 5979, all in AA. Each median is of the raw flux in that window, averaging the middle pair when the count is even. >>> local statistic 22.3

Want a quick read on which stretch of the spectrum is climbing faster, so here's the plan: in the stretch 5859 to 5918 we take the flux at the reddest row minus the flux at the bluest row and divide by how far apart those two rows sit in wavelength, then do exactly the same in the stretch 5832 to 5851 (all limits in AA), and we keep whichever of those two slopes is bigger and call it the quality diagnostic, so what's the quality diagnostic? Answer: 0.20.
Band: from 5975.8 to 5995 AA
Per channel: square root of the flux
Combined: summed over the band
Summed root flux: 33.2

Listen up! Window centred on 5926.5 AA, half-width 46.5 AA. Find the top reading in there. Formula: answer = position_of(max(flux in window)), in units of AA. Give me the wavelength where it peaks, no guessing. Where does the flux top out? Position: 5911.45 AA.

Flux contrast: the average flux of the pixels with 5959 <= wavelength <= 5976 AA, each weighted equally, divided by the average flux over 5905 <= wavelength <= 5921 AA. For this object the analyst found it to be 1.0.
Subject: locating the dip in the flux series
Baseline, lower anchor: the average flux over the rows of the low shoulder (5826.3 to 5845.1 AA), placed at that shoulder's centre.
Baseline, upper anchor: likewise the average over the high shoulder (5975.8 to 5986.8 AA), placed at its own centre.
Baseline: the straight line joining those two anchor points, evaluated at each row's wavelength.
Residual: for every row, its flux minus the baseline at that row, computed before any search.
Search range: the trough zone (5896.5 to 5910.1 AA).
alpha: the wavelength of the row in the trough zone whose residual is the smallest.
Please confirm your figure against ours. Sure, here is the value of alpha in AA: 5897.86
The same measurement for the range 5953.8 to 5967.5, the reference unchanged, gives 5960.66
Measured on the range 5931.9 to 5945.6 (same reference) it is 5933.27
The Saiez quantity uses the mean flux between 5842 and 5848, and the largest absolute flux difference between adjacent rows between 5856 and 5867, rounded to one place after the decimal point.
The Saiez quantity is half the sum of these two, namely 12.6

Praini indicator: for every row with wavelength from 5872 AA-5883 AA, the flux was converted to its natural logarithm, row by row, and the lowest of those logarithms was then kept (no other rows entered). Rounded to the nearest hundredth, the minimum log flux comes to 2.99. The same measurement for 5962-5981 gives 3.05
